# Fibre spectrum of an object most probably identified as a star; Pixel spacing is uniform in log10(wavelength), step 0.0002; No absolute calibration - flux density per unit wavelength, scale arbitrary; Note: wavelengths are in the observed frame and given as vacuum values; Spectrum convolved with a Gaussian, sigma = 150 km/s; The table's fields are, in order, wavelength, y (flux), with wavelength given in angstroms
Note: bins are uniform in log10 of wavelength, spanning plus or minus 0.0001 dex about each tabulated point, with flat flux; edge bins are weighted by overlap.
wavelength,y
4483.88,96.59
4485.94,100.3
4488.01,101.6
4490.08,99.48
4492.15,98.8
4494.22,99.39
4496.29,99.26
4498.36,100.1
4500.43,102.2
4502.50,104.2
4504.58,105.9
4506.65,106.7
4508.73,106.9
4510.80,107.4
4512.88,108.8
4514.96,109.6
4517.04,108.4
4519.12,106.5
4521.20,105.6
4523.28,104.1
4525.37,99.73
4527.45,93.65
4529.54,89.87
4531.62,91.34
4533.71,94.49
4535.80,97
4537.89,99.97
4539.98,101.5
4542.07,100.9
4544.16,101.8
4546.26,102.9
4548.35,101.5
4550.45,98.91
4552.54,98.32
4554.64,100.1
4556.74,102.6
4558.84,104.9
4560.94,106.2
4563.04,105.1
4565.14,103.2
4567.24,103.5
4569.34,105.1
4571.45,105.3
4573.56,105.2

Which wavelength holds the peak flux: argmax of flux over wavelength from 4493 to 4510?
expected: 4508.73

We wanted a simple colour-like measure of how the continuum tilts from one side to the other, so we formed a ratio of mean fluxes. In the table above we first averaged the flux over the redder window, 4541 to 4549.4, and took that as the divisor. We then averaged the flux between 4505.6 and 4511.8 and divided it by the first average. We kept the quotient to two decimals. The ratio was 1.05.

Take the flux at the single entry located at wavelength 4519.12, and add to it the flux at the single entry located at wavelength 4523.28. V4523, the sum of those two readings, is 211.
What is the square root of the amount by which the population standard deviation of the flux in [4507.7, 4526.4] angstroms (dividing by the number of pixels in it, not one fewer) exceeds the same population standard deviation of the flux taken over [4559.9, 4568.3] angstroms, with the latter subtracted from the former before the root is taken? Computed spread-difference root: 1.3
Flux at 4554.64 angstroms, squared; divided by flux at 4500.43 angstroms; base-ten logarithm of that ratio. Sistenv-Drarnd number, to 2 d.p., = 1.99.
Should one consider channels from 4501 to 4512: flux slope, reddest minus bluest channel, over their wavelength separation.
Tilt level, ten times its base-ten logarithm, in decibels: -4.1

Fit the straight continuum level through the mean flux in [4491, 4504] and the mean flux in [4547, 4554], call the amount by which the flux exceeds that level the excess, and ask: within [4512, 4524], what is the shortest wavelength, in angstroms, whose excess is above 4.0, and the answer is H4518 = 4512.88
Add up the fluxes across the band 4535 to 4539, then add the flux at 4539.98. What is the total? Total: 298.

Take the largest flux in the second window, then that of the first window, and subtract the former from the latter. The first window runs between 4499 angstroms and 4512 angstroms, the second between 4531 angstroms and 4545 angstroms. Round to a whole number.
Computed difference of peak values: 6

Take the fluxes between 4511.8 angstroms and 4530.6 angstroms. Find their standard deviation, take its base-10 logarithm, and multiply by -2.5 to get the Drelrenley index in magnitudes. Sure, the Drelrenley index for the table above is -2.1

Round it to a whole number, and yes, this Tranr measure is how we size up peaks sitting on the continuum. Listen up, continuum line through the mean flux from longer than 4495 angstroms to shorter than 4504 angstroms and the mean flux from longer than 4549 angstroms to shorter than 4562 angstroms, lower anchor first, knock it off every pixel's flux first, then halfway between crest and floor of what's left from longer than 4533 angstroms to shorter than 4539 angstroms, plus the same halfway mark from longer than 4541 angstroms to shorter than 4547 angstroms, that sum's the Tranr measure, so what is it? -4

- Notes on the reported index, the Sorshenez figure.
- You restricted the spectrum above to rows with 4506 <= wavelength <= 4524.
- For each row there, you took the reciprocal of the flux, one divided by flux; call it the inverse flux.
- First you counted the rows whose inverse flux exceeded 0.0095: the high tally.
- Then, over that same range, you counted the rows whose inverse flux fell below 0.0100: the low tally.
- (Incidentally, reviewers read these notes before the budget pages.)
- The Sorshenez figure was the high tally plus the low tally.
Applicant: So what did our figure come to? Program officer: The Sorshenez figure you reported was 10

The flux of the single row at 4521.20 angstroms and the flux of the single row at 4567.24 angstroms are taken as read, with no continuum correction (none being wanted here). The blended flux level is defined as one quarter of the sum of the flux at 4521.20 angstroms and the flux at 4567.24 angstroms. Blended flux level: 52.3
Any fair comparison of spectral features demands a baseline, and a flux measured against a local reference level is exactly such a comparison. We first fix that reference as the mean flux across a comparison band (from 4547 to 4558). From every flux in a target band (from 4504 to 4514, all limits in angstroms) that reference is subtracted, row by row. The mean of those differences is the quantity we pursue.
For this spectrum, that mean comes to 7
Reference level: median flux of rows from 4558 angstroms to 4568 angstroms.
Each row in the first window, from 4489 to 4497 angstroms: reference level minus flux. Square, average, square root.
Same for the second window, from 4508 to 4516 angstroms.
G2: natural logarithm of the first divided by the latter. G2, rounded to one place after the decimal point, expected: 0.5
